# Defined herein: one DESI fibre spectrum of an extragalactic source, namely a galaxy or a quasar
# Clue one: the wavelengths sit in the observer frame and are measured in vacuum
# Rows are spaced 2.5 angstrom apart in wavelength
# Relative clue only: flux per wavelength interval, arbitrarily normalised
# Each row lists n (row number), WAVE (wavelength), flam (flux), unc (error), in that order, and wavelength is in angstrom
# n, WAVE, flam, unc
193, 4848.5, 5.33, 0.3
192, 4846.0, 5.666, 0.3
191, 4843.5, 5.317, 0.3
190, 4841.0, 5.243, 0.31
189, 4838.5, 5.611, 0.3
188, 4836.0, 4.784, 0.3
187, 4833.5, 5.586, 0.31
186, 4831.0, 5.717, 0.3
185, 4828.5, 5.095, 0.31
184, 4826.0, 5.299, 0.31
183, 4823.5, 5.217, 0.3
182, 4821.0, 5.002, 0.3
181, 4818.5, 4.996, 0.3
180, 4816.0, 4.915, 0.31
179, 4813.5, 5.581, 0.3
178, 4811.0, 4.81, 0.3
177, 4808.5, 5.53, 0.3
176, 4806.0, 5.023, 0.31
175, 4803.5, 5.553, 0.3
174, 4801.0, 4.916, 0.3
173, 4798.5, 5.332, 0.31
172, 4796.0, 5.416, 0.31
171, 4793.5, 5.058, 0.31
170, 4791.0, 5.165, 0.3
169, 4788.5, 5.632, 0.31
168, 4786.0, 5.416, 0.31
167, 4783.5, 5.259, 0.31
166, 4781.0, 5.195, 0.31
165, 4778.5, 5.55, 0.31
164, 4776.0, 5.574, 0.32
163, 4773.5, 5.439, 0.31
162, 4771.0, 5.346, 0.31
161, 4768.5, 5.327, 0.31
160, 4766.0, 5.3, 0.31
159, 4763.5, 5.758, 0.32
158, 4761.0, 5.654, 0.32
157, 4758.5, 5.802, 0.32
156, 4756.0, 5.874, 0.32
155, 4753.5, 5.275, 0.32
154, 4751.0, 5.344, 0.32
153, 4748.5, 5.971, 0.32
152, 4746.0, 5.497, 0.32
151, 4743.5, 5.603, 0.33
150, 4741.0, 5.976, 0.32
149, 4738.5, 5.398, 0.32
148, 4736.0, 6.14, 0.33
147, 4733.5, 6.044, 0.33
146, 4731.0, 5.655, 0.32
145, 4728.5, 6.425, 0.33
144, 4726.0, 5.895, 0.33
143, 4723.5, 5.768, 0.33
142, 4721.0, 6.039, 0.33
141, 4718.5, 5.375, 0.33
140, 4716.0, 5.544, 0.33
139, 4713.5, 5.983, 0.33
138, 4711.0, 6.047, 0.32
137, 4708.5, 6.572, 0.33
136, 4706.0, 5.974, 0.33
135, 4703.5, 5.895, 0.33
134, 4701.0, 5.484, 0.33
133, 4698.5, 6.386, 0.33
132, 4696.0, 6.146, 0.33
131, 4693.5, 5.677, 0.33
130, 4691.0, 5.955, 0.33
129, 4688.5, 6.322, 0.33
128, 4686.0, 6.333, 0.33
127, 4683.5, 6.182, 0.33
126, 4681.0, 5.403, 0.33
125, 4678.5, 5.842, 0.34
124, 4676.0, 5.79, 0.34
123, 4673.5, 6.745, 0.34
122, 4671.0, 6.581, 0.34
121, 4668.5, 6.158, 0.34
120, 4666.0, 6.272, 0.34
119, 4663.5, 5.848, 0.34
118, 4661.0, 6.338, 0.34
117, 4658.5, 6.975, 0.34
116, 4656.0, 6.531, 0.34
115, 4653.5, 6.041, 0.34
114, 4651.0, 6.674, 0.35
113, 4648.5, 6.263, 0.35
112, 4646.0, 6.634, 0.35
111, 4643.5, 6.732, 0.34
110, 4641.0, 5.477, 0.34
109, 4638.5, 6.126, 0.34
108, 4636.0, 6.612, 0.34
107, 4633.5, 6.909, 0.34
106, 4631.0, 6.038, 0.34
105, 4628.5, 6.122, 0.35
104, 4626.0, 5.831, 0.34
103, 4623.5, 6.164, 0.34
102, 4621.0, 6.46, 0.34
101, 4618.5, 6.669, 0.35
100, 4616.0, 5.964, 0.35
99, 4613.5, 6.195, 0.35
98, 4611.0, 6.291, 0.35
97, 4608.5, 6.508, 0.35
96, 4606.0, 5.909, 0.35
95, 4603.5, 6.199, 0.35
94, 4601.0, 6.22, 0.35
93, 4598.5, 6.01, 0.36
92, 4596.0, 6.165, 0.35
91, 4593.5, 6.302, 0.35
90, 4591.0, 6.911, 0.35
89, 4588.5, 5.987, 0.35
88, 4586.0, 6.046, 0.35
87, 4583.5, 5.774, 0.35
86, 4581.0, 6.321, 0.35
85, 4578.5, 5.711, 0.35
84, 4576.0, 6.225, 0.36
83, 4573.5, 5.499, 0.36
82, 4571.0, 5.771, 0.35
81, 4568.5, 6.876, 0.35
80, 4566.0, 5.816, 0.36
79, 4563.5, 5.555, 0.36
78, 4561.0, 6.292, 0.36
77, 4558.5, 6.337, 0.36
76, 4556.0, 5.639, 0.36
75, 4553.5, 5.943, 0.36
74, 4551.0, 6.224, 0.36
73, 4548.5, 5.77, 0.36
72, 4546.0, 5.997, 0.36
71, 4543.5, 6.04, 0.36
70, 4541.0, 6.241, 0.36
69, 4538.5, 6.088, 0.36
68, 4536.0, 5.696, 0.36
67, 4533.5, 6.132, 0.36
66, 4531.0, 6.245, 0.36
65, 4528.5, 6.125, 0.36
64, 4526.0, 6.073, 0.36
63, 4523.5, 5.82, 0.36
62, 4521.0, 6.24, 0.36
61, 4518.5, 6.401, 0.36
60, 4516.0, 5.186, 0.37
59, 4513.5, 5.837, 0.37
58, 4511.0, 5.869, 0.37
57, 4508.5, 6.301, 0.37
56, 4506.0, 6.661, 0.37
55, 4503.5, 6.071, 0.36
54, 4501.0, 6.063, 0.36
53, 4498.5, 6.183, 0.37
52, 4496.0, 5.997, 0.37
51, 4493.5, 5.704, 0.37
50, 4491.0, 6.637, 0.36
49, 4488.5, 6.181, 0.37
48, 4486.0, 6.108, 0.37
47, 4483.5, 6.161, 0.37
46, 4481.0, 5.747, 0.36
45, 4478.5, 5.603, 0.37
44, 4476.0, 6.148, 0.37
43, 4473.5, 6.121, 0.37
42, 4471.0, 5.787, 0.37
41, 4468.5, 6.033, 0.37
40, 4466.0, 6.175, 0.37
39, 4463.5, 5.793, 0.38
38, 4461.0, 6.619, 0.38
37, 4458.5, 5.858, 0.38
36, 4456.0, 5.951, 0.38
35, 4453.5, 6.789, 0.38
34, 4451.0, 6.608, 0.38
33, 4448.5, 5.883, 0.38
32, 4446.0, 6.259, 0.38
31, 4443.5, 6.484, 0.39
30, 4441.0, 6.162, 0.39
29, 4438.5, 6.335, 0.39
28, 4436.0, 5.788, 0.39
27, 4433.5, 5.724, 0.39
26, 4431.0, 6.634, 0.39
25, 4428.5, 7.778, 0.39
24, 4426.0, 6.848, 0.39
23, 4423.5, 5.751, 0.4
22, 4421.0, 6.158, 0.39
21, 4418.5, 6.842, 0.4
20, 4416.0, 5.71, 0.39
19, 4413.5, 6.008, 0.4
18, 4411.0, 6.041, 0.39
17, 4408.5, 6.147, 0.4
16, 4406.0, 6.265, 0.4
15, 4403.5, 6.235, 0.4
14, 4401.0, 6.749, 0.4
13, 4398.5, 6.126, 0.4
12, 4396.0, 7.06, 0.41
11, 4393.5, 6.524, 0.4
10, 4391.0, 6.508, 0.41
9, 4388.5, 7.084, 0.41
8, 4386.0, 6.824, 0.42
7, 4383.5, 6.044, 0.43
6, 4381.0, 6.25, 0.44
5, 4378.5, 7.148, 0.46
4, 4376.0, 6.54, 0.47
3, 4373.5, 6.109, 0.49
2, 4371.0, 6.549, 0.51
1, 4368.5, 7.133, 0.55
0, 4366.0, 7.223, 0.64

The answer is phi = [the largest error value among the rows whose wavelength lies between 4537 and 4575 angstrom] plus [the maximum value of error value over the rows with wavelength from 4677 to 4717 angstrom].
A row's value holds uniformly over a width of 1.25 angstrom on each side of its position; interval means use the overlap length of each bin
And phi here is 0.700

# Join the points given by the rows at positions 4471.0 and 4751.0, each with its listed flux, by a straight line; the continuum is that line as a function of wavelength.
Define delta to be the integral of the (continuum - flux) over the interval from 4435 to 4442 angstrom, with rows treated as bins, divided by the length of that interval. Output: -0.3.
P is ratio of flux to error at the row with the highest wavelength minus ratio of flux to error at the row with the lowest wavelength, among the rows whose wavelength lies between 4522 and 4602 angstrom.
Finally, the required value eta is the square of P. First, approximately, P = 1.6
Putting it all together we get 2.58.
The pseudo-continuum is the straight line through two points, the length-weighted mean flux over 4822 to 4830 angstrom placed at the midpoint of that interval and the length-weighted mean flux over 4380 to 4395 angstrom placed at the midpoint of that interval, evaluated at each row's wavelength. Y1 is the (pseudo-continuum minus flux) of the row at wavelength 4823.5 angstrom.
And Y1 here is 0.0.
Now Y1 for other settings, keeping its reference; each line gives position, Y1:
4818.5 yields 0.2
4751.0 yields 0.1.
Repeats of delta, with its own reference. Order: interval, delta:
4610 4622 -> -0.8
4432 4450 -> -0.3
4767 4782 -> -0.1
